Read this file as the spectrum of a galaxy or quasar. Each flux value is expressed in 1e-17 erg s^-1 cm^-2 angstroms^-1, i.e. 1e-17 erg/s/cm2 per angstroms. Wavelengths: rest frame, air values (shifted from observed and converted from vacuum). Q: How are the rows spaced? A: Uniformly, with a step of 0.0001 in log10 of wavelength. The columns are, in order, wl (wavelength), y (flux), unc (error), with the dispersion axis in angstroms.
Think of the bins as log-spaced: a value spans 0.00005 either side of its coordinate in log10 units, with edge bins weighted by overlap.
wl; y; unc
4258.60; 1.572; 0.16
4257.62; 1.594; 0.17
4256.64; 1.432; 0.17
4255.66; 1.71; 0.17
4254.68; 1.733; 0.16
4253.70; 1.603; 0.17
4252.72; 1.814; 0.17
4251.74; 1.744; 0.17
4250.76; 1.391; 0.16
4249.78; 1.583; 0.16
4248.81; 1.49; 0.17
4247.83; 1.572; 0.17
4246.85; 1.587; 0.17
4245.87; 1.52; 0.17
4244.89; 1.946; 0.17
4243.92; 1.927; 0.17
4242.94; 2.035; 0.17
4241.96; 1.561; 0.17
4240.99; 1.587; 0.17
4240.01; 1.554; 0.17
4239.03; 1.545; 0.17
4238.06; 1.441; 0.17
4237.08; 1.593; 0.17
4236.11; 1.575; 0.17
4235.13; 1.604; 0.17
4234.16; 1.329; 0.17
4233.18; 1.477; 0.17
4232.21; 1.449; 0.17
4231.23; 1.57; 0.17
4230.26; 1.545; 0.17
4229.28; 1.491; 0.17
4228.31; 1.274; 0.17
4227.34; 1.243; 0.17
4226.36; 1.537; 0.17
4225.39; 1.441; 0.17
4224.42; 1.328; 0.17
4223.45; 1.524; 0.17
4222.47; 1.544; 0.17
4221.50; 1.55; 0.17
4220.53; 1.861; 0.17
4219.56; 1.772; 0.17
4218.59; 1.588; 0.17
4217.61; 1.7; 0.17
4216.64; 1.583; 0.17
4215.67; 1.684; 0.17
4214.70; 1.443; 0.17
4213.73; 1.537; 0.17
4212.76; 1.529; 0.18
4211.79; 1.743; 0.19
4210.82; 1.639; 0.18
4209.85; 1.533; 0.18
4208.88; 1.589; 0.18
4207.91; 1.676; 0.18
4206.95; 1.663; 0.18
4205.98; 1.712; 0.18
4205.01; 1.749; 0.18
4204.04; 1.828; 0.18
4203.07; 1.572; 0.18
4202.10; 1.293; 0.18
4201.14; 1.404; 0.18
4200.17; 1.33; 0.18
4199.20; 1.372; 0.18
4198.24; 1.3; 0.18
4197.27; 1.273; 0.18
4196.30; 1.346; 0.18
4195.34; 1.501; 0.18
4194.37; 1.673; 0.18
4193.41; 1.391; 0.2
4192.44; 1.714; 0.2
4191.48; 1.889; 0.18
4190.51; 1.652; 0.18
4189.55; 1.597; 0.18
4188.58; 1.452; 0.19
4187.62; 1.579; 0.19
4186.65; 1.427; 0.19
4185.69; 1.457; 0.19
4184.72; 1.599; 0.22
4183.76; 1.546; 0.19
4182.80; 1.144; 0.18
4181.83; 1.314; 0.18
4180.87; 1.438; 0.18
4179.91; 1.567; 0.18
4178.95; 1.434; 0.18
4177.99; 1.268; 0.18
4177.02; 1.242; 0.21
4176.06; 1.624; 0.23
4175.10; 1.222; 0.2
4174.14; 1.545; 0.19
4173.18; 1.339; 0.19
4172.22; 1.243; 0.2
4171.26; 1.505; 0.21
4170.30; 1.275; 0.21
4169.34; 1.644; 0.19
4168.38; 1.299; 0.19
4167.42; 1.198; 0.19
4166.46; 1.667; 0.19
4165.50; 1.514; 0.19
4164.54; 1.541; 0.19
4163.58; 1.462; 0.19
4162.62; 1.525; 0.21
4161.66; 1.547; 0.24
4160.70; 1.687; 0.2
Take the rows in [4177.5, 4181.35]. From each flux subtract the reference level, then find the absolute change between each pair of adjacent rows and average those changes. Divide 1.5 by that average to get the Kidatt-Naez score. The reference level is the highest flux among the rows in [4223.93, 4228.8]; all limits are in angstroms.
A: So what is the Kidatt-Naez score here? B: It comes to 11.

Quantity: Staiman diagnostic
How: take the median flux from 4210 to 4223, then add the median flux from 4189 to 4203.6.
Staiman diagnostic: 2.99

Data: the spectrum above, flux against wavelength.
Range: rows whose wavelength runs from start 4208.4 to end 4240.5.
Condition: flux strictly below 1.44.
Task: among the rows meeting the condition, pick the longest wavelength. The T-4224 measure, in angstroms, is 4234.16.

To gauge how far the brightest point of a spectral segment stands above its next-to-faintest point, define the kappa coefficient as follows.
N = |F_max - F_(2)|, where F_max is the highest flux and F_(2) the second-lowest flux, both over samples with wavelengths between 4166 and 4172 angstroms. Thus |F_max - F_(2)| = 0.39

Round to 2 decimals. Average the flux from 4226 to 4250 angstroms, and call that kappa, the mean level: 1.56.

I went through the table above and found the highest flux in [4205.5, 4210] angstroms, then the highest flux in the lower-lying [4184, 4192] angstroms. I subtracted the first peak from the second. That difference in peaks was 0.18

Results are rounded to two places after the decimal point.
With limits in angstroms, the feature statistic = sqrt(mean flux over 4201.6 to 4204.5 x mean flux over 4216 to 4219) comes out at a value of 1.59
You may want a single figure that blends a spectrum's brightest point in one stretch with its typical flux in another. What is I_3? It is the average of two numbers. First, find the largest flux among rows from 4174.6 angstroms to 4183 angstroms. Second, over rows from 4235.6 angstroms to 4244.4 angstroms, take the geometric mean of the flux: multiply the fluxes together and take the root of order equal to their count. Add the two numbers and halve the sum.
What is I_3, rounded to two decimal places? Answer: 1.63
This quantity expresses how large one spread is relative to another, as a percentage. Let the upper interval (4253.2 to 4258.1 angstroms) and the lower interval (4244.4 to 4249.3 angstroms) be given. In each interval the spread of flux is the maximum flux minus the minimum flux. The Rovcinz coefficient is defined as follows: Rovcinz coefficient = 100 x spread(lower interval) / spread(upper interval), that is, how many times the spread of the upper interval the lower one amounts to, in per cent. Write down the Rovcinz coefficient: 151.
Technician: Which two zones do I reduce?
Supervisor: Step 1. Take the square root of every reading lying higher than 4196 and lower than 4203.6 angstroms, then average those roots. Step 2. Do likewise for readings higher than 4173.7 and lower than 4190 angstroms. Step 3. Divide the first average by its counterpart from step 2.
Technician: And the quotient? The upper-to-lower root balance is 0.97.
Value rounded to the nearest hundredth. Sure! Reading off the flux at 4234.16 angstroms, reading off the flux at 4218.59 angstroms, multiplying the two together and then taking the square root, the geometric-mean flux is 1.45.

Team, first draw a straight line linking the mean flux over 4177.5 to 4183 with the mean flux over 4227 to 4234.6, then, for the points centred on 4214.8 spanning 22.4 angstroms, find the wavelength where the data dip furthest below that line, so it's 4224.42 angstroms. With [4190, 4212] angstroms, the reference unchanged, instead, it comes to 4197.27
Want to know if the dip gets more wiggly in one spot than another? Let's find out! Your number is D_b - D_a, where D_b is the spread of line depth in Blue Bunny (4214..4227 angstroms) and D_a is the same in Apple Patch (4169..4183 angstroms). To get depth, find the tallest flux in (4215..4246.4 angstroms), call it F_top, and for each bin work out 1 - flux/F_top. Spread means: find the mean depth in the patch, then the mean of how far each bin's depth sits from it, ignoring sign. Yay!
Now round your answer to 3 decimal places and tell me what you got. -0.016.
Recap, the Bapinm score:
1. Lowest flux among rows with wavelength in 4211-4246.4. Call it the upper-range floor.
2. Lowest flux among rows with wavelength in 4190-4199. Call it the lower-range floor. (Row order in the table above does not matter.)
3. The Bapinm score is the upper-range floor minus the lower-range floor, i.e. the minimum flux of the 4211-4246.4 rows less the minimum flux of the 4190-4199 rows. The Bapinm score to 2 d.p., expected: -0.03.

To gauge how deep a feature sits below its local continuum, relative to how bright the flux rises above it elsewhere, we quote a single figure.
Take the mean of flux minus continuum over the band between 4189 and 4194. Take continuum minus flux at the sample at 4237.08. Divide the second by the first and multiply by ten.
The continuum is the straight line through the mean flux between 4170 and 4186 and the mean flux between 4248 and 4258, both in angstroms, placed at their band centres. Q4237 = -1.4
